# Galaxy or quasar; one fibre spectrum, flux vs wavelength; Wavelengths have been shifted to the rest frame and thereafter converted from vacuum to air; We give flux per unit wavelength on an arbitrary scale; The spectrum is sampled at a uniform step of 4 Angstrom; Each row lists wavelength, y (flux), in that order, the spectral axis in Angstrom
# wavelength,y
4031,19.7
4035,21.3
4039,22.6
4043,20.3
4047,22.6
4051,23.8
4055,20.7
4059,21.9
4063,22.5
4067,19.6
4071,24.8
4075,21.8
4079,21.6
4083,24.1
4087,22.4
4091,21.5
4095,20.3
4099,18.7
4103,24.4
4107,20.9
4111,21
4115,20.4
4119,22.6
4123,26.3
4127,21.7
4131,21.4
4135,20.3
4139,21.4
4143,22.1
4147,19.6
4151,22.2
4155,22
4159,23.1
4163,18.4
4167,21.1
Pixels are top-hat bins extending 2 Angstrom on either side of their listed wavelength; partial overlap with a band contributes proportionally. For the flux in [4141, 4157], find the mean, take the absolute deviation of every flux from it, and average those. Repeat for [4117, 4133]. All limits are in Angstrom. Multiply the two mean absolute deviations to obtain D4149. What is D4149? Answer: 1.5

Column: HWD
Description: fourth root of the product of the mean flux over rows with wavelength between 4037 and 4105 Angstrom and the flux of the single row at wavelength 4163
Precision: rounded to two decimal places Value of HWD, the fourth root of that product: 4.48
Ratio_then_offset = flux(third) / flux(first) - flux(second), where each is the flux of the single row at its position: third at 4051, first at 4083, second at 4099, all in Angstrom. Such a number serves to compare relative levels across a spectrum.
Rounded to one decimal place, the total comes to -17.7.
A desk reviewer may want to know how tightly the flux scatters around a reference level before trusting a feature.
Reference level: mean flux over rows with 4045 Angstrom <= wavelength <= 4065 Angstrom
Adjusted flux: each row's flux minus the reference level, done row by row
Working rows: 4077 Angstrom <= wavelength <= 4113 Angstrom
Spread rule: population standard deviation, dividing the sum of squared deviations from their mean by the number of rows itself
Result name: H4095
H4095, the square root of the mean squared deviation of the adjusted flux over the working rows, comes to 1.7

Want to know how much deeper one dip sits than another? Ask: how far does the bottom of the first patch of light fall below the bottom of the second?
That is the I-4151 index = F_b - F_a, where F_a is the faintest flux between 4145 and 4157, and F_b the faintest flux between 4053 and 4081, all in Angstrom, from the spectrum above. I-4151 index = 0.0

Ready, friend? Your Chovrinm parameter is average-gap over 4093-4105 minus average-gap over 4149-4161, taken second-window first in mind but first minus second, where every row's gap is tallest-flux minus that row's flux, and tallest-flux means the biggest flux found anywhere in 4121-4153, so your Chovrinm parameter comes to 1.30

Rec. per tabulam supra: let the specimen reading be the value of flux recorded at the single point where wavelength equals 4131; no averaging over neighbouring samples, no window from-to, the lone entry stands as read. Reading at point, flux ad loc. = 21.4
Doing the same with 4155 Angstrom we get 22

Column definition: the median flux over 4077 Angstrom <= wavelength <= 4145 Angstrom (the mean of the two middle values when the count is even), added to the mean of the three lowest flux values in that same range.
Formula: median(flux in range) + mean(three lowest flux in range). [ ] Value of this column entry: 41.3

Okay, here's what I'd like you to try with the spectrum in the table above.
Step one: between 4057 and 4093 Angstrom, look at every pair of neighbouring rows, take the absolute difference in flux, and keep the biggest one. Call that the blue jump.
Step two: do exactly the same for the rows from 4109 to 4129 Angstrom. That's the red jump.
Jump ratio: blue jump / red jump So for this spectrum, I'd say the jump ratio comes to 1.13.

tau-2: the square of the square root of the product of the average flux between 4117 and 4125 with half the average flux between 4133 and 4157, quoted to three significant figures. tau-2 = 260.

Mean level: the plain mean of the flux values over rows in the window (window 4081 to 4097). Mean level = 22.1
